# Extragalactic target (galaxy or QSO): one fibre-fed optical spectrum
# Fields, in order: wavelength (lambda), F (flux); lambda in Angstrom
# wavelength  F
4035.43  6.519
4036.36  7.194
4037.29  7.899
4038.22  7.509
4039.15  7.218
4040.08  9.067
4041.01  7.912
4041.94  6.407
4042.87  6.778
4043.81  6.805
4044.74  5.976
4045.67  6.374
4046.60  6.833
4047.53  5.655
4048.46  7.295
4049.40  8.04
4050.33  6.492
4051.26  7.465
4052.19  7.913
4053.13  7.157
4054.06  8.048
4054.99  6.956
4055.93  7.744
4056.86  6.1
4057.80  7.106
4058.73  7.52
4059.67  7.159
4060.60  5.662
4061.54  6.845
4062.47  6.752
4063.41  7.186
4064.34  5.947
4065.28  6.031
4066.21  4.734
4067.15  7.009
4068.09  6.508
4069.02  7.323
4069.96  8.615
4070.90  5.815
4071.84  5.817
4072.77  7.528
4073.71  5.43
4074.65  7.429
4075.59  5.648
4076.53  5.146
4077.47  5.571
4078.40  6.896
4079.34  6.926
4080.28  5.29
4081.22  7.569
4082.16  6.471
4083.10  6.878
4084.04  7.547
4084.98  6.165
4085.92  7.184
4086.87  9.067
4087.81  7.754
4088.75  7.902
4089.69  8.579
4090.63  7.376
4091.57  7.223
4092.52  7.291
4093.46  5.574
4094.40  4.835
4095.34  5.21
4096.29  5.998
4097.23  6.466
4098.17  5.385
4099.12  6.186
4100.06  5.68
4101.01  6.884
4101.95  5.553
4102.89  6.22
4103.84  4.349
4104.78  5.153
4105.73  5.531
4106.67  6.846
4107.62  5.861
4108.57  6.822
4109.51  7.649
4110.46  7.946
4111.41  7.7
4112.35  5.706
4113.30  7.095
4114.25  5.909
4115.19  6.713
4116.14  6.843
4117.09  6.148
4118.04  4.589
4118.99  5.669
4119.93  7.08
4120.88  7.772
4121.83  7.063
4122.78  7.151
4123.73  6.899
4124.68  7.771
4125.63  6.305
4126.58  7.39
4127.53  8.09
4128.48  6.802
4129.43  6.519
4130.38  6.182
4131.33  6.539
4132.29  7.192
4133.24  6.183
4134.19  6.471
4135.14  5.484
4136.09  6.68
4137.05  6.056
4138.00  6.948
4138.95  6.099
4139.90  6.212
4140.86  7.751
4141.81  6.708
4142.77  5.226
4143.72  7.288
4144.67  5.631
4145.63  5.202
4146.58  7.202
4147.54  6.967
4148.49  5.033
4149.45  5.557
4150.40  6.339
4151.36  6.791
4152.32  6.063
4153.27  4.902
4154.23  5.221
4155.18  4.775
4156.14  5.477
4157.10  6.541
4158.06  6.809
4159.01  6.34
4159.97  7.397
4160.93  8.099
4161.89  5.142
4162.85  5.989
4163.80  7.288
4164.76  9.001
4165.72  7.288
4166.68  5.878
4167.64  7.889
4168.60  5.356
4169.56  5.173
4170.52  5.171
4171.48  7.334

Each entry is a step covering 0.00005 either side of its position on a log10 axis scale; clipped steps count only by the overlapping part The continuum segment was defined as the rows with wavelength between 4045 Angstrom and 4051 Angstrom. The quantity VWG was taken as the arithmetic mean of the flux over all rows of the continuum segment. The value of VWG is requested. 6.78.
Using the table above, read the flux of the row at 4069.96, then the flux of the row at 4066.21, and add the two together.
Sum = 13.3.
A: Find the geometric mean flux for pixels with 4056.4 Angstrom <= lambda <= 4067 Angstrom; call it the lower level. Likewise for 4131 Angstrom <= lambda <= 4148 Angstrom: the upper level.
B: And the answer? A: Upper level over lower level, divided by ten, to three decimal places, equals 0.100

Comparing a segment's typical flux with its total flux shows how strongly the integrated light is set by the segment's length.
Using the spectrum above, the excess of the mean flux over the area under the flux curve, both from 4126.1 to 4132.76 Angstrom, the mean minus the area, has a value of -39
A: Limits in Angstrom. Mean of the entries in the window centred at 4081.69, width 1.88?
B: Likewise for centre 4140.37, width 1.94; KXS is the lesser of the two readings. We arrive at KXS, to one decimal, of 7.0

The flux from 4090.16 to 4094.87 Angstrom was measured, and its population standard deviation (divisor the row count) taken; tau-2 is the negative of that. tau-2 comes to -1.05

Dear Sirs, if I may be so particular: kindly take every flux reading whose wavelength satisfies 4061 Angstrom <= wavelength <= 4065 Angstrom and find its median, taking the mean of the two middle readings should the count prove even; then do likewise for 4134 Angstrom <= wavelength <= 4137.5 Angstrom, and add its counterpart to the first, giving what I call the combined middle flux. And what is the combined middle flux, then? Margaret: 13.1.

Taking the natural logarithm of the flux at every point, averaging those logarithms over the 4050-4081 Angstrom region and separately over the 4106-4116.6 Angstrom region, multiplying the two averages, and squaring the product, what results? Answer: 13.0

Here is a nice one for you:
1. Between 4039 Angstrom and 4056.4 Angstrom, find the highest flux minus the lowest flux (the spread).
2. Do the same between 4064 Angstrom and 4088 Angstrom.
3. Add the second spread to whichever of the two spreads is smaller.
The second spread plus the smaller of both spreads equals 8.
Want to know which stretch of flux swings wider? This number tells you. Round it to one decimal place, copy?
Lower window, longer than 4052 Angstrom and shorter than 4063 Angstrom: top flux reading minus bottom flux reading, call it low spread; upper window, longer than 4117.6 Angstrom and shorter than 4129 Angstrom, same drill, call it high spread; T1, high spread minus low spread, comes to 1.1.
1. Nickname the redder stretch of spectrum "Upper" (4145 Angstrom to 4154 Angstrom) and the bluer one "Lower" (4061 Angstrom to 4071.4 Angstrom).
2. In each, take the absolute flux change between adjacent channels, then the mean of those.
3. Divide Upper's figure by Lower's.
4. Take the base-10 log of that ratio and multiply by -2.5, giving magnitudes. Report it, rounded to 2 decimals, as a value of 0.11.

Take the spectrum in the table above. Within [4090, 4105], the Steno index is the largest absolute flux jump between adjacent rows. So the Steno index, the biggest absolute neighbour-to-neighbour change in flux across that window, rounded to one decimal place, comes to 1.9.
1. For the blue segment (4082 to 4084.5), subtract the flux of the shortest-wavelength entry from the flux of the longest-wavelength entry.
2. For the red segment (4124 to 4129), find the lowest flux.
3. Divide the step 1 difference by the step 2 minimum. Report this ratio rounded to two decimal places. 0.17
